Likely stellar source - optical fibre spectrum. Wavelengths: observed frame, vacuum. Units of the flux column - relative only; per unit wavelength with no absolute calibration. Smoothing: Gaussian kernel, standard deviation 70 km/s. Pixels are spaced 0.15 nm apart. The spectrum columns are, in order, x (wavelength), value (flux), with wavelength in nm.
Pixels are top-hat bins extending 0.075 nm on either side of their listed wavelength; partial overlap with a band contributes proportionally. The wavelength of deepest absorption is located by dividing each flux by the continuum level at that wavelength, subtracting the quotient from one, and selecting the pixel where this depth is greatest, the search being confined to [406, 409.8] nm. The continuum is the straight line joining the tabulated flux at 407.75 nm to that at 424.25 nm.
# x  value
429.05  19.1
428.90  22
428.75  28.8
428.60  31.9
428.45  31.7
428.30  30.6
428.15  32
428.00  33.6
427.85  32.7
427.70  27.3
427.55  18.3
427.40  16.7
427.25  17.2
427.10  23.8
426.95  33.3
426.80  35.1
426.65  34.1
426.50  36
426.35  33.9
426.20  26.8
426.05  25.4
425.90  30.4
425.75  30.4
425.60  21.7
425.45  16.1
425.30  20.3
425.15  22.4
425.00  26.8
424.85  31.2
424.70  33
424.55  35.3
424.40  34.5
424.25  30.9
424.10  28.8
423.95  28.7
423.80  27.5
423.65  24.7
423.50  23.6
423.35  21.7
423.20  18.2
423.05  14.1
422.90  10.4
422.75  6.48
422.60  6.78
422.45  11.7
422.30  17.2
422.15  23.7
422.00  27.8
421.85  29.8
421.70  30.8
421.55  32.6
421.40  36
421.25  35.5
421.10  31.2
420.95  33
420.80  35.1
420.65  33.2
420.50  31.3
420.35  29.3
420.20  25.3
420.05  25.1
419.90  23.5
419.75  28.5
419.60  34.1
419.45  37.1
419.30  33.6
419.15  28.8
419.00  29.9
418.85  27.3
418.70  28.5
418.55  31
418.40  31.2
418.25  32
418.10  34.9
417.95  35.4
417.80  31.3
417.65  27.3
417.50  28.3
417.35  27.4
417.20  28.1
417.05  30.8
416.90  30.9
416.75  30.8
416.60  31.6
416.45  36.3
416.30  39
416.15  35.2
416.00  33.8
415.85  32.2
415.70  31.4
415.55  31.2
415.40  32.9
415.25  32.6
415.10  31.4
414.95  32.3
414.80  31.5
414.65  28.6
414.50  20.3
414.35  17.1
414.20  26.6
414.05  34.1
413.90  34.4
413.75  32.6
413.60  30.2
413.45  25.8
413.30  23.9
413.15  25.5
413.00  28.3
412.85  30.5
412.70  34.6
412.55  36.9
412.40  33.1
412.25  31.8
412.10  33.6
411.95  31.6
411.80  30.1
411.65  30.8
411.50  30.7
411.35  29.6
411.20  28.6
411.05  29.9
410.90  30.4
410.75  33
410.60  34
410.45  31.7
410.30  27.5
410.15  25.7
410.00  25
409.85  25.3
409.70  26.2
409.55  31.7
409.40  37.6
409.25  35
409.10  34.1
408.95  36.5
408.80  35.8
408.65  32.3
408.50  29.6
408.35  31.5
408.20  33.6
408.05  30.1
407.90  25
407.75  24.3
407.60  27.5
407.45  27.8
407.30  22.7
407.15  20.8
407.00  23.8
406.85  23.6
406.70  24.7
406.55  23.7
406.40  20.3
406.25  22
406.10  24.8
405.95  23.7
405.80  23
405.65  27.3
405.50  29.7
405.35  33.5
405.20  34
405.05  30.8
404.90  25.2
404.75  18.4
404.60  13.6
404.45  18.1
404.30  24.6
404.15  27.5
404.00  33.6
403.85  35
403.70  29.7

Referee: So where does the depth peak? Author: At 406.40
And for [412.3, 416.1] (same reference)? 414.35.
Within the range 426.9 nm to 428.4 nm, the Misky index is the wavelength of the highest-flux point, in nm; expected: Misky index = 428.00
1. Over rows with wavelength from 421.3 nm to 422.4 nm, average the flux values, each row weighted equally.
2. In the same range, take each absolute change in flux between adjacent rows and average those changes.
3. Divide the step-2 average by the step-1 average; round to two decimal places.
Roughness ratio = 0.11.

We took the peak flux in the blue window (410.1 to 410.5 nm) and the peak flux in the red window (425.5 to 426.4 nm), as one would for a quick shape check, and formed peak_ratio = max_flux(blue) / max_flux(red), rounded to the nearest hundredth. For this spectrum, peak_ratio 0.94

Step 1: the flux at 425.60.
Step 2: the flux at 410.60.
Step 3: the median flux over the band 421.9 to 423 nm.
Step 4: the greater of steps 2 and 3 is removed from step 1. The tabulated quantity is -12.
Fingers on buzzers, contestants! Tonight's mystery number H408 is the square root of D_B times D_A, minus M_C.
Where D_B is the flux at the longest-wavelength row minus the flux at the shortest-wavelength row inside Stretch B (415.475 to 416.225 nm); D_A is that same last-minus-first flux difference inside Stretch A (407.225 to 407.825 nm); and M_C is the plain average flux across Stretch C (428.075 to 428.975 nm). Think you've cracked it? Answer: -27.0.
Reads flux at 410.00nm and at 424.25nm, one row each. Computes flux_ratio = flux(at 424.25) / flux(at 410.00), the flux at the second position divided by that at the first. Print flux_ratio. 1.24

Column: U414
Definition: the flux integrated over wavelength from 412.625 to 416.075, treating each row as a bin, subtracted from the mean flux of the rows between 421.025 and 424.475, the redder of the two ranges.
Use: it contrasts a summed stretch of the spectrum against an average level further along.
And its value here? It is -78.2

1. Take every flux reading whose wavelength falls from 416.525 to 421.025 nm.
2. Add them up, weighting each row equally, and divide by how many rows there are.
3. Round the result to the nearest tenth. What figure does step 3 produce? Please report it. 30.5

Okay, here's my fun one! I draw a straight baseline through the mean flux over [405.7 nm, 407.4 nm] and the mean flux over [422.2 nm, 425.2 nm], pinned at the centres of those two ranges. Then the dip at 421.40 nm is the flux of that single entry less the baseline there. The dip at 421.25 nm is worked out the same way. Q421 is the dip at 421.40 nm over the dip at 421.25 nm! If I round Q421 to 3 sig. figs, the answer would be 1.04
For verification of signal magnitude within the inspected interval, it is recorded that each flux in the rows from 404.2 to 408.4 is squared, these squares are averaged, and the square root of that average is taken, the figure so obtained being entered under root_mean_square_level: 25.7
